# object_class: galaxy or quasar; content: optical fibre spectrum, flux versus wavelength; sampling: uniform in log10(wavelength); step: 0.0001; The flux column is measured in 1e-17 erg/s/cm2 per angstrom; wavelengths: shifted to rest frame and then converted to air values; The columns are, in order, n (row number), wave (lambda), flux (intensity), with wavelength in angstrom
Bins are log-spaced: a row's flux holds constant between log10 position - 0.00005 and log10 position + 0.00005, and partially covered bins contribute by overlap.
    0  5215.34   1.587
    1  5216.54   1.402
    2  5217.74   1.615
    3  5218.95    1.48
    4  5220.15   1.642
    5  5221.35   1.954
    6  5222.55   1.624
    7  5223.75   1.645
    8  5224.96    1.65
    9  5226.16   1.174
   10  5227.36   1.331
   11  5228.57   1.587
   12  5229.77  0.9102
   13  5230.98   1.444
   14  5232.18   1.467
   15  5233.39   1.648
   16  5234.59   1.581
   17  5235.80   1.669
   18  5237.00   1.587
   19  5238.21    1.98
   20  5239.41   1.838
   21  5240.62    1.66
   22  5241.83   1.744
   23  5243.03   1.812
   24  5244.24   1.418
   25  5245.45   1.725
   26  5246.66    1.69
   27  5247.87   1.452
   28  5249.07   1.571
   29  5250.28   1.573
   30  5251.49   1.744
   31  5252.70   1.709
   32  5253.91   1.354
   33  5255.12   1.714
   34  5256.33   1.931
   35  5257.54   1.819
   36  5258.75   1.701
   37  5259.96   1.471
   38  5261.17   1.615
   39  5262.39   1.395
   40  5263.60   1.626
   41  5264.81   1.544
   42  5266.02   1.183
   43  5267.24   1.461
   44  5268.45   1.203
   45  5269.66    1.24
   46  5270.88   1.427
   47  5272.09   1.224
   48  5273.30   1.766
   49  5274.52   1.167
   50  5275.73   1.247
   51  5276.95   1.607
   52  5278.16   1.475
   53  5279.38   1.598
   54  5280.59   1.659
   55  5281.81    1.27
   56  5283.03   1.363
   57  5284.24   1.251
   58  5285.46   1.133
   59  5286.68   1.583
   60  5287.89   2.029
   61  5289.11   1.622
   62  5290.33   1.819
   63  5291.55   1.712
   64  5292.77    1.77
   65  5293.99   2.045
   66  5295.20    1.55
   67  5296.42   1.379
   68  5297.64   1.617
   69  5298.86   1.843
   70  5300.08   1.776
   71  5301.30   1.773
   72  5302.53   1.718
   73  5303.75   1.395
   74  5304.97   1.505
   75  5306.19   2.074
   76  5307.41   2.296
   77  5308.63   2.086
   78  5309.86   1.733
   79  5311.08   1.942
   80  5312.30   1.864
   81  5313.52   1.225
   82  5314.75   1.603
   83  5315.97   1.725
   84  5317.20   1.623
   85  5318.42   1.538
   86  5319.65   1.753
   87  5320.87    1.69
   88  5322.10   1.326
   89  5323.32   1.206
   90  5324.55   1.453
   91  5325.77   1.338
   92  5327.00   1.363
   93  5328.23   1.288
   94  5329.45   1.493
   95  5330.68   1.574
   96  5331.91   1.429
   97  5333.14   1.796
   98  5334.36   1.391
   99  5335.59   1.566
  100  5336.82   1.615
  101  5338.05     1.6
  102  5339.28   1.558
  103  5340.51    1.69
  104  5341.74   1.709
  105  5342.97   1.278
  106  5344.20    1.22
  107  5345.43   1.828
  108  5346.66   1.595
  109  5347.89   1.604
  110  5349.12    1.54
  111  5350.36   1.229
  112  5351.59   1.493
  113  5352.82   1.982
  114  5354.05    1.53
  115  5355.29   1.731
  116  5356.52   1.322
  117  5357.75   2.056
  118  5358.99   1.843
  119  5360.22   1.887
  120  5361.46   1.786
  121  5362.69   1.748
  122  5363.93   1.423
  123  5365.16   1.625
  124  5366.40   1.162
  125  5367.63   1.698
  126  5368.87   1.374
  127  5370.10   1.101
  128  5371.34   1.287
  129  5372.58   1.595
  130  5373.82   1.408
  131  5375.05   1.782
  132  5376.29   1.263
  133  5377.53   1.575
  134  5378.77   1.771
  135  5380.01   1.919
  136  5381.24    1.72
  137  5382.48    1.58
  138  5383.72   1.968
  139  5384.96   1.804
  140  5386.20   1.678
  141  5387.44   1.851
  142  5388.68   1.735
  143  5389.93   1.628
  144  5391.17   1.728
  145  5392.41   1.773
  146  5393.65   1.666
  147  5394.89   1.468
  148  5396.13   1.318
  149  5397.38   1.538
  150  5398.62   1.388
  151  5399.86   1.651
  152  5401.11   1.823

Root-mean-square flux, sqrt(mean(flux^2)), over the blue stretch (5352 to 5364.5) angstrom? 1.75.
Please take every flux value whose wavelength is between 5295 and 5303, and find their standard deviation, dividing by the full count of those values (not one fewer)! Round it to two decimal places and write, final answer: 0.15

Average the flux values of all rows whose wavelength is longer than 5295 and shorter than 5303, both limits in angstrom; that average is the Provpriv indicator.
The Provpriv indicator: 1.67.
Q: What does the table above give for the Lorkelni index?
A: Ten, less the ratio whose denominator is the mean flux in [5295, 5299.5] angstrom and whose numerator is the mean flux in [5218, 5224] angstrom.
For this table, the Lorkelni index 8.96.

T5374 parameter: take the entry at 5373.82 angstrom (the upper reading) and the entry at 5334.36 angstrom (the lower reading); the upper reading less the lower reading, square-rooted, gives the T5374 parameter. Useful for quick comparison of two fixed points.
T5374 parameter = 0.1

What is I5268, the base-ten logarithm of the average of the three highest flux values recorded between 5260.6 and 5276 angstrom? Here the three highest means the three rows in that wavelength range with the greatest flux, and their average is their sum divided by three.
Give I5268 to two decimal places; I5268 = 0.22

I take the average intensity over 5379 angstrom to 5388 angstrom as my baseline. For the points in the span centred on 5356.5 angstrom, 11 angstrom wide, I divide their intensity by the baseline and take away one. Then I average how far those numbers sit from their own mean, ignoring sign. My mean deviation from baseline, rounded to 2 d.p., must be 0.11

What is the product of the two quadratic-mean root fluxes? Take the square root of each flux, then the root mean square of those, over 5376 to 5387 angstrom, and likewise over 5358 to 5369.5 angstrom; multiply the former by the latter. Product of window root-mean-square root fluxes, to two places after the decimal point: 1.66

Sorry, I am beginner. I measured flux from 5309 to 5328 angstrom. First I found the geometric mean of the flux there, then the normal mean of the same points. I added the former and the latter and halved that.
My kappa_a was 1.55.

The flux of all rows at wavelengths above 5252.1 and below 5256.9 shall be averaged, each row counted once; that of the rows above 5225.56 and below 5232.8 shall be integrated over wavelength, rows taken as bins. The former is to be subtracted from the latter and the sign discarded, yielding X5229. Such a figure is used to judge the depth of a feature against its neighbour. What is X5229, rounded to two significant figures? 7.9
